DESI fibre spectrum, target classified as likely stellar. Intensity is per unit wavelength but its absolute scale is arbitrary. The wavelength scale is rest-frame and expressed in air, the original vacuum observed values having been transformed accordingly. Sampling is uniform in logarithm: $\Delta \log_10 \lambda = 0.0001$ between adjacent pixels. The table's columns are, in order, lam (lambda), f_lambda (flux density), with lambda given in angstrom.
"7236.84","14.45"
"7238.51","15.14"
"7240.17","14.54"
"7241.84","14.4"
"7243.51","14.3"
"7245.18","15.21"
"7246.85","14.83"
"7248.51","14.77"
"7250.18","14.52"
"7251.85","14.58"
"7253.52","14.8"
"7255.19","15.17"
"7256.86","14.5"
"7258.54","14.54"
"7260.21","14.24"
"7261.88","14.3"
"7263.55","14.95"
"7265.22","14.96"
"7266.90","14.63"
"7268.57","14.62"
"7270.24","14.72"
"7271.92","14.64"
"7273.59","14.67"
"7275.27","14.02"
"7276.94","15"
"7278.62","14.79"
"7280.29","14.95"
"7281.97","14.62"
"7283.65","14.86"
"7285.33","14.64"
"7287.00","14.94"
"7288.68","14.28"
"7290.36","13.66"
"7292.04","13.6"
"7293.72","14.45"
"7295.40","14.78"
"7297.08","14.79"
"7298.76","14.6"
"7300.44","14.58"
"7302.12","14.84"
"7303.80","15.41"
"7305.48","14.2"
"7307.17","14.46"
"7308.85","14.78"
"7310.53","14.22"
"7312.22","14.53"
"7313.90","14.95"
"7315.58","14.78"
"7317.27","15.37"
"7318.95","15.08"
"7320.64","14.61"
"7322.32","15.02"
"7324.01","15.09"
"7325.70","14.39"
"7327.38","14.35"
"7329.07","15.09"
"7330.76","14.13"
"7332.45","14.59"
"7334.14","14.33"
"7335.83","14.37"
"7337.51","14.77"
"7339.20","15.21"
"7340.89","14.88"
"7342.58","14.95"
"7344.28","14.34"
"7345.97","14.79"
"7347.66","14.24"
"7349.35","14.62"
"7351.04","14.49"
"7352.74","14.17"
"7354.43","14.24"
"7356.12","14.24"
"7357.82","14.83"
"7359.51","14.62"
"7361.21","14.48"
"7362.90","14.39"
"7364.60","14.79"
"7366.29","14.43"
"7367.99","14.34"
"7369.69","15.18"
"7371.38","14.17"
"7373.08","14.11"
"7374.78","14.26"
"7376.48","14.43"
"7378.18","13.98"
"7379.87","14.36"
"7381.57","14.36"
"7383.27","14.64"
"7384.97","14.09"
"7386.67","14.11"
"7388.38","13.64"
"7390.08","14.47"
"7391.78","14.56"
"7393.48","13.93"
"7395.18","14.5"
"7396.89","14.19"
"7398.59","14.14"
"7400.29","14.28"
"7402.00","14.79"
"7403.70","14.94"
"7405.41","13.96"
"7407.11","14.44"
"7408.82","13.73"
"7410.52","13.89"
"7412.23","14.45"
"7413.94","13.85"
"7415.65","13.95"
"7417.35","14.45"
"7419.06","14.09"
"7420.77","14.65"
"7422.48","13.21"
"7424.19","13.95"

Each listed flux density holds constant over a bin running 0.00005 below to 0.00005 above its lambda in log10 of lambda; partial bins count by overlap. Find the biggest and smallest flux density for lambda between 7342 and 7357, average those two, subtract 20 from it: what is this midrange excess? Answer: -5.44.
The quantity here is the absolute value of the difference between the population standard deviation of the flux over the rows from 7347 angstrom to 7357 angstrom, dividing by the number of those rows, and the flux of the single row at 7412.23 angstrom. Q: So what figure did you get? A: 14.3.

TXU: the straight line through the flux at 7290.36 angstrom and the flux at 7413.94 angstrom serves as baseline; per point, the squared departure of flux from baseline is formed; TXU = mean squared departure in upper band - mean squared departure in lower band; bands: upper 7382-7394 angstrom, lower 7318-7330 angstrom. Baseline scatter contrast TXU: -1.02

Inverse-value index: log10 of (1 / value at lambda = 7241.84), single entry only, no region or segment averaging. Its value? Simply -1.16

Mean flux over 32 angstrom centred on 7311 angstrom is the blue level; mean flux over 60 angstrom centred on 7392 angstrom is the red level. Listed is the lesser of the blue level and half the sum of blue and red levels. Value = 14.5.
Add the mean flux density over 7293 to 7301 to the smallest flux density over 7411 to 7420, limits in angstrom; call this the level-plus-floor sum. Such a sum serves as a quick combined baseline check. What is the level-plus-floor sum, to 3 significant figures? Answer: 28.5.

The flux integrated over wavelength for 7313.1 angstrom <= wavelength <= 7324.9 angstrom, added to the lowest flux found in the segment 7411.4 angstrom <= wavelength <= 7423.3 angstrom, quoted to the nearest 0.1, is 190.0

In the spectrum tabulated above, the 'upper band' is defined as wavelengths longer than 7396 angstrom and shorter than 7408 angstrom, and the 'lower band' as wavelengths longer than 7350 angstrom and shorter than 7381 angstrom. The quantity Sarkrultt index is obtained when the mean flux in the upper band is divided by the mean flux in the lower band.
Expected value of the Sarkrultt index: 0.998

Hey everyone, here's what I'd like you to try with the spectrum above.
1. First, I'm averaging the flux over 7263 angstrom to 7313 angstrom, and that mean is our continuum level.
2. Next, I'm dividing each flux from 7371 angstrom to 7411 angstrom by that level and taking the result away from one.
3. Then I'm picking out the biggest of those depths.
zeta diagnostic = 0.066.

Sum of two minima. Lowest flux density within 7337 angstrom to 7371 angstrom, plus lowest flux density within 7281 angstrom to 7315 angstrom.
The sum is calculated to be 27.8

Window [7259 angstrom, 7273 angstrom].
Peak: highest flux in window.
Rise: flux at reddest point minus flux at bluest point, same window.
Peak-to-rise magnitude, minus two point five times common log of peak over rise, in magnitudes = -3.93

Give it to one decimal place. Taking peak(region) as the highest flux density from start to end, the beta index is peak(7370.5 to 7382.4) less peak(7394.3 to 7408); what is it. -0.5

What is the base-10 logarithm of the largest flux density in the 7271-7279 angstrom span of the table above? 1.18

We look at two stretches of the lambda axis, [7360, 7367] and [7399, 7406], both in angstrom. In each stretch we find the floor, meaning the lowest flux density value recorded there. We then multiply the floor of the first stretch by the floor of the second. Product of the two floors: 201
